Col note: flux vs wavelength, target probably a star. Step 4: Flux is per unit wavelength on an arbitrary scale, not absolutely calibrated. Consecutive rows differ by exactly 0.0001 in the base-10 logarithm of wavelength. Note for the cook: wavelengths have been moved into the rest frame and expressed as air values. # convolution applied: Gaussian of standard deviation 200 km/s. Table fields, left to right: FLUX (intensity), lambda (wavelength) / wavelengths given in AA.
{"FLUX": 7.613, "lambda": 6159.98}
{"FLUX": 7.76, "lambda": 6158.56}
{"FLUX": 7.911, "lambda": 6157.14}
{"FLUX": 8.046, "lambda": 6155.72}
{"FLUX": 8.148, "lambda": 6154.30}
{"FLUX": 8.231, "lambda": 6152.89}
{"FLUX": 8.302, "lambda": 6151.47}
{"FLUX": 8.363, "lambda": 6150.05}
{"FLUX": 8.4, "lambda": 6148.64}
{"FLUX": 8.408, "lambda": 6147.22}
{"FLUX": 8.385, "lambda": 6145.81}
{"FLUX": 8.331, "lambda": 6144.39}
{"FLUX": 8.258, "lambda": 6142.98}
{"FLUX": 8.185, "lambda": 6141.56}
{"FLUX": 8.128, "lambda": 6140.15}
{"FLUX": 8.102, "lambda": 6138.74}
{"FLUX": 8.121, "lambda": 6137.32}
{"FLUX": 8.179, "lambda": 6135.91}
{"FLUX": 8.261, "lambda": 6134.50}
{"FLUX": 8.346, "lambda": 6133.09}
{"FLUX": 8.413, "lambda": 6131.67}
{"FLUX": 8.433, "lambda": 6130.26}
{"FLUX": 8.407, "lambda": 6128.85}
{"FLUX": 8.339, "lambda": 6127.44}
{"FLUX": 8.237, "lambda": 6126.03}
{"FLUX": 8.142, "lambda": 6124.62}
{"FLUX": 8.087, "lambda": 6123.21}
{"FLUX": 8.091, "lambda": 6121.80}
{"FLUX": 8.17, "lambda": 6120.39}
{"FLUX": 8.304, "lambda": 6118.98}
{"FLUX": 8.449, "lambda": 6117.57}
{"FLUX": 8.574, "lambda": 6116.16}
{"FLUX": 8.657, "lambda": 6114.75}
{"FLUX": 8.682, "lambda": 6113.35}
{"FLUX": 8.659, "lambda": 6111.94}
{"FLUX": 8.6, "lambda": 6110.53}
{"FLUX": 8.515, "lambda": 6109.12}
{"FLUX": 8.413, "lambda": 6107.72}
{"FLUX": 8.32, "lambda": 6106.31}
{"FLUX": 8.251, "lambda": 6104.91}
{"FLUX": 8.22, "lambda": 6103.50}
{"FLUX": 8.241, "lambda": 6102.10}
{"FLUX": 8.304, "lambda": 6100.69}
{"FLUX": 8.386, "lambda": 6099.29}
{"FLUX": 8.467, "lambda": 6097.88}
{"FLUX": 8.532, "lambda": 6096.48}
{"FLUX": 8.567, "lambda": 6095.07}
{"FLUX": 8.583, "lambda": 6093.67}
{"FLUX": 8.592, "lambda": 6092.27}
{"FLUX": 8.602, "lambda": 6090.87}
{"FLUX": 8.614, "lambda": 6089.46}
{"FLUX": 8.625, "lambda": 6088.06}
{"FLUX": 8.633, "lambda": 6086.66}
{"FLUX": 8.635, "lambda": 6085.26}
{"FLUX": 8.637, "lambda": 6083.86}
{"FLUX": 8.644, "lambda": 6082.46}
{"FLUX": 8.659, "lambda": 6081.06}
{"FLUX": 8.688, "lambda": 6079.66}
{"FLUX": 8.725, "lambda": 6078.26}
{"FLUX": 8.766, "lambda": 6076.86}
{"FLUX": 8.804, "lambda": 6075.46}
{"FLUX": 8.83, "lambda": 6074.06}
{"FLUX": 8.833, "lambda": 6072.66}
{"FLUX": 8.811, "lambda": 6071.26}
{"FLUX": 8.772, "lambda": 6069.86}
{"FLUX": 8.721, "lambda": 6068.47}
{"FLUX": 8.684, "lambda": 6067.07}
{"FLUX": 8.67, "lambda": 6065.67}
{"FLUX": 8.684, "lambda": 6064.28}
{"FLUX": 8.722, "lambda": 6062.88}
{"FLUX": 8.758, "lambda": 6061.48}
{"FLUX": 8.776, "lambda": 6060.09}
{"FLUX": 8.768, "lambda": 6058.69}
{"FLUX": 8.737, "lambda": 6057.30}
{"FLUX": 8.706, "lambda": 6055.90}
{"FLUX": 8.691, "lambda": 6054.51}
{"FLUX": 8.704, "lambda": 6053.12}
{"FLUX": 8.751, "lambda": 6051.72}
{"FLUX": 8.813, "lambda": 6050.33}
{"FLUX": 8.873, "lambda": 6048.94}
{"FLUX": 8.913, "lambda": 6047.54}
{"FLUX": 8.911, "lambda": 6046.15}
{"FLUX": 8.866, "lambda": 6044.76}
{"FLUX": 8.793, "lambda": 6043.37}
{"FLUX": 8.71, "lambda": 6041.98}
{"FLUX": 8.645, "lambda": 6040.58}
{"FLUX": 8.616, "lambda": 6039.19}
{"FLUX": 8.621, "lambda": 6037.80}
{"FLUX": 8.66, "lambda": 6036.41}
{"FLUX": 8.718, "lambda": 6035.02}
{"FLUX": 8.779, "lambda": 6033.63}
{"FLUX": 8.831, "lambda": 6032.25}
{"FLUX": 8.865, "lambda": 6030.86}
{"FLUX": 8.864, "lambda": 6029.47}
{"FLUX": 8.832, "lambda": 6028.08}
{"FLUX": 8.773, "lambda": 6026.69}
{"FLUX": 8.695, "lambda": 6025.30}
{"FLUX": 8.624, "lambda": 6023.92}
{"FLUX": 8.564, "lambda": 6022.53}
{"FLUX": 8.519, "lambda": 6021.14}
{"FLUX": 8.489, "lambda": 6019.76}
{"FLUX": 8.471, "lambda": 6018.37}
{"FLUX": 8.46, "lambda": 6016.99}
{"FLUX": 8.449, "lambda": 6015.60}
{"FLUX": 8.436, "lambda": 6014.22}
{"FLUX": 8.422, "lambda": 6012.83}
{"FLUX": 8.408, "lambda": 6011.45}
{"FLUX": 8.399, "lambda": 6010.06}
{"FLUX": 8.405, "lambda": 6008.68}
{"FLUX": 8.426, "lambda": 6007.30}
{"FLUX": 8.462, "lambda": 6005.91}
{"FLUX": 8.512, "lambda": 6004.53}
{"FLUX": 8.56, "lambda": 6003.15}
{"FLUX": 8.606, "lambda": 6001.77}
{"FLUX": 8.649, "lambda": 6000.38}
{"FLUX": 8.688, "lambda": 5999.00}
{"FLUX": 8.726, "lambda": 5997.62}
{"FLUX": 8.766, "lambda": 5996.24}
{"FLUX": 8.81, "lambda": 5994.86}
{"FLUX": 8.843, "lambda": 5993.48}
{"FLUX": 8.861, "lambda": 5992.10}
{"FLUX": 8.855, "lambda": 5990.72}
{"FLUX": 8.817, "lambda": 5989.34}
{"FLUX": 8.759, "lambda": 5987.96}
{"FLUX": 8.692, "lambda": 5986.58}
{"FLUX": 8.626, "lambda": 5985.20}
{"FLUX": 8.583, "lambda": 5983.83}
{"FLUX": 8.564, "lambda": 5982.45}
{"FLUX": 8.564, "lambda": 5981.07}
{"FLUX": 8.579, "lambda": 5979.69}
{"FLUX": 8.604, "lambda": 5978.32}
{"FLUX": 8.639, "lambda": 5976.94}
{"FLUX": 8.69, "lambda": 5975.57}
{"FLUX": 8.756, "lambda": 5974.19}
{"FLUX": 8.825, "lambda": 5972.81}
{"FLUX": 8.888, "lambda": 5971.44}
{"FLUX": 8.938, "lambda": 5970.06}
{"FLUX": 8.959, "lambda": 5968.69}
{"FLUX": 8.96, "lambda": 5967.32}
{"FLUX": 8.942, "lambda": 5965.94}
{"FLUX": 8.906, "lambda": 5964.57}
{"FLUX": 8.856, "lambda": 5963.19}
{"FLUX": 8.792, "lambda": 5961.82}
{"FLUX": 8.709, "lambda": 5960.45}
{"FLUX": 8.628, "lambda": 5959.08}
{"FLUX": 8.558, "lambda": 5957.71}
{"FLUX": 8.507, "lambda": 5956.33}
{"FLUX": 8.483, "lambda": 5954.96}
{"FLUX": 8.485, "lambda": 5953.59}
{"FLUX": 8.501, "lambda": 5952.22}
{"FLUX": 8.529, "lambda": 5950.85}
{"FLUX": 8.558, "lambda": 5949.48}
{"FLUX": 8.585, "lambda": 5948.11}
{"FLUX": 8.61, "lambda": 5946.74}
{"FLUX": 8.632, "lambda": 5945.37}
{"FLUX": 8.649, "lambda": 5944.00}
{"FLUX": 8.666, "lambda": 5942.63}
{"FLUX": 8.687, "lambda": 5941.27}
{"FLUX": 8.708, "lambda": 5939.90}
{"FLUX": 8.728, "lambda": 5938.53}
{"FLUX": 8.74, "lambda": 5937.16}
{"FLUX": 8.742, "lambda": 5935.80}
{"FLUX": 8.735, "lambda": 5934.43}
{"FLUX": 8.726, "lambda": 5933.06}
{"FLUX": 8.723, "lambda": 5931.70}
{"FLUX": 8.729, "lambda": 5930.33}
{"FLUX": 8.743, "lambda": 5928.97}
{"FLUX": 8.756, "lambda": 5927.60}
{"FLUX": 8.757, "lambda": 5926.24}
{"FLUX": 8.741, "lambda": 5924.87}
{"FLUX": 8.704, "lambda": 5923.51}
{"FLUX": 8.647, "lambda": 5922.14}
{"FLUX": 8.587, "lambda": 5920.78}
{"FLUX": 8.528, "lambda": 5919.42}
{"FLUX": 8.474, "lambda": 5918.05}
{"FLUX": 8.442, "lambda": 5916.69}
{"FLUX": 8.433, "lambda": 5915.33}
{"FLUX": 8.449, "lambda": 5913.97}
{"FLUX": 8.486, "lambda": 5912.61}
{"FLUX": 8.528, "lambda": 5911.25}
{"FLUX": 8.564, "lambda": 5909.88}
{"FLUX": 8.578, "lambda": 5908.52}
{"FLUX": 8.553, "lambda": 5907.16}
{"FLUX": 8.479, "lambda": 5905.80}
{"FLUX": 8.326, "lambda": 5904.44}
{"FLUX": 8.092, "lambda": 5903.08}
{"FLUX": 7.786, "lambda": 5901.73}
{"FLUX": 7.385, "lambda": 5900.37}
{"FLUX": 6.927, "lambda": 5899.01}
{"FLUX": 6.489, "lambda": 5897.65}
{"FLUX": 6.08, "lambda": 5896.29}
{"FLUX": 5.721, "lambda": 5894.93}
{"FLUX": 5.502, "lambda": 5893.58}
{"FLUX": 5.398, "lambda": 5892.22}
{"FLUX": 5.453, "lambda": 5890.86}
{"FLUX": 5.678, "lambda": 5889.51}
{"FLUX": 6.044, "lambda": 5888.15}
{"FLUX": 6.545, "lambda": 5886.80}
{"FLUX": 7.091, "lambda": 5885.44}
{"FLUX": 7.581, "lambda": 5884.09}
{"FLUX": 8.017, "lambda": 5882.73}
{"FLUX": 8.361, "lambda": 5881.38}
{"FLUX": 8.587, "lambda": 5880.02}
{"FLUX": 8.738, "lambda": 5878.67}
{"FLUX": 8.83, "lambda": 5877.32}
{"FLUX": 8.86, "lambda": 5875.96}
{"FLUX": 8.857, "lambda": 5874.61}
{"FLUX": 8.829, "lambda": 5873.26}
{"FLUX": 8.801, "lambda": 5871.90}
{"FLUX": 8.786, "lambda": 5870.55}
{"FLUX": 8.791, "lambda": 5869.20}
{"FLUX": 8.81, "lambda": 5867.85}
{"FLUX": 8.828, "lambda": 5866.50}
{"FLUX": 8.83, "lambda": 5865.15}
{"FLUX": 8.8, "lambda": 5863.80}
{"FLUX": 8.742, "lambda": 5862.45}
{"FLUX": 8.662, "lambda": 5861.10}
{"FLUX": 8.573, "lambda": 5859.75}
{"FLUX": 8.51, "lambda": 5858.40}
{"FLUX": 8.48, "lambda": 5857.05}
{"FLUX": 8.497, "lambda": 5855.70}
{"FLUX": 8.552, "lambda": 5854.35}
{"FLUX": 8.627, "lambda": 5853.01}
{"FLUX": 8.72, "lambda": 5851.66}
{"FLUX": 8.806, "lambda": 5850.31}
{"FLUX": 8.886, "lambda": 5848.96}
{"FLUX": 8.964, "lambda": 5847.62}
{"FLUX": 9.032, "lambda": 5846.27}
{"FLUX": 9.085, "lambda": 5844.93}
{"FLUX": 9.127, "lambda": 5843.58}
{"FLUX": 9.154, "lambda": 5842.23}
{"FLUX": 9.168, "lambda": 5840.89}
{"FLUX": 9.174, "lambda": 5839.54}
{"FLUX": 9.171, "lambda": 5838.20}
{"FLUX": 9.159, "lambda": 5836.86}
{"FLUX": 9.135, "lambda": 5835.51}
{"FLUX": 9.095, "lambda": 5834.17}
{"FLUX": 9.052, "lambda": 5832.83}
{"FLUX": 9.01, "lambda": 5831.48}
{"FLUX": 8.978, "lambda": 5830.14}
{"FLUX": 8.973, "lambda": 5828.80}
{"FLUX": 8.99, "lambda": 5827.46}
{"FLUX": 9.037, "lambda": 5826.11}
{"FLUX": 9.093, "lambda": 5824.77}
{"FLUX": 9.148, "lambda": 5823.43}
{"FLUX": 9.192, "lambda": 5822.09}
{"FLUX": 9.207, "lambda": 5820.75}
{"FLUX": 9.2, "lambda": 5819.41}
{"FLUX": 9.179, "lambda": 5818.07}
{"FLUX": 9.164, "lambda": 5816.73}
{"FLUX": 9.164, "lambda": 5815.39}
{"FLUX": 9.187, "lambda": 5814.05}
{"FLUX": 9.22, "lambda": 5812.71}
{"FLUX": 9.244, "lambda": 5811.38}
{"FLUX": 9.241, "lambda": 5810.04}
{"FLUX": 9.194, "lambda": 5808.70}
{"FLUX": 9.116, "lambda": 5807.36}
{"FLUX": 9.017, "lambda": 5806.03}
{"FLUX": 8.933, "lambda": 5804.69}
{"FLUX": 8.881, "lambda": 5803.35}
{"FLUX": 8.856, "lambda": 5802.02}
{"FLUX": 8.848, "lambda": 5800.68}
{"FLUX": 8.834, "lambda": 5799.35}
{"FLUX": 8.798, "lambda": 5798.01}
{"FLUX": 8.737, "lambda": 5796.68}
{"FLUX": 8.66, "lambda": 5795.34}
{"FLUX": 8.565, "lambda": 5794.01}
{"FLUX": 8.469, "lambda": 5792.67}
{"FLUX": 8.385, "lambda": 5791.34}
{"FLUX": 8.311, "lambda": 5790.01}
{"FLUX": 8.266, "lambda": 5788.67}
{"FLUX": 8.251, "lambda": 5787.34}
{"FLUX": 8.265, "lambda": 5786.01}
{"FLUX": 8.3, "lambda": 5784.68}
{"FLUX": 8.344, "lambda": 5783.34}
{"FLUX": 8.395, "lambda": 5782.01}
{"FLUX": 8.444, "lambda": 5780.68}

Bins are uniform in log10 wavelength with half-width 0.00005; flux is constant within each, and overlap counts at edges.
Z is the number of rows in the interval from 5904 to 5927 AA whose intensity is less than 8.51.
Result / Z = 7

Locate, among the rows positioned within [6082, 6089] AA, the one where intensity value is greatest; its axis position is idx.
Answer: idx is 6082.46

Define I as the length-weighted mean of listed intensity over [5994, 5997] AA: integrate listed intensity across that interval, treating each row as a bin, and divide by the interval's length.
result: 8.79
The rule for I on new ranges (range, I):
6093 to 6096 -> 8.56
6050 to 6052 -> 8.80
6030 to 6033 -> 8.87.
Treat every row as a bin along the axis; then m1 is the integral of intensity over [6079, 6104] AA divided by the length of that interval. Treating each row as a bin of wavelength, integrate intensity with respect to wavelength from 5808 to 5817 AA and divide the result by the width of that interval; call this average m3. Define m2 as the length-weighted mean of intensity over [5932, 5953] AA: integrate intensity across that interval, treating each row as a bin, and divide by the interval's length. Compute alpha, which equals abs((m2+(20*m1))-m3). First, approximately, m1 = 8.54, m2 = 8.65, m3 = 9.20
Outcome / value 170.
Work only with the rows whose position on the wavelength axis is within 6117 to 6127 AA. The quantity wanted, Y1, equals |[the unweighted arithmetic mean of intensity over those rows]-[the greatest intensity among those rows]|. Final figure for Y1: 0.24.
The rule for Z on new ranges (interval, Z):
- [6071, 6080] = 0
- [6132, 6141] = 6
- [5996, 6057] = 11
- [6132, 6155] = 16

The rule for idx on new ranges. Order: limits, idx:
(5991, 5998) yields 5992.10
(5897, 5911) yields 5908.52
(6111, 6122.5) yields 6113.35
